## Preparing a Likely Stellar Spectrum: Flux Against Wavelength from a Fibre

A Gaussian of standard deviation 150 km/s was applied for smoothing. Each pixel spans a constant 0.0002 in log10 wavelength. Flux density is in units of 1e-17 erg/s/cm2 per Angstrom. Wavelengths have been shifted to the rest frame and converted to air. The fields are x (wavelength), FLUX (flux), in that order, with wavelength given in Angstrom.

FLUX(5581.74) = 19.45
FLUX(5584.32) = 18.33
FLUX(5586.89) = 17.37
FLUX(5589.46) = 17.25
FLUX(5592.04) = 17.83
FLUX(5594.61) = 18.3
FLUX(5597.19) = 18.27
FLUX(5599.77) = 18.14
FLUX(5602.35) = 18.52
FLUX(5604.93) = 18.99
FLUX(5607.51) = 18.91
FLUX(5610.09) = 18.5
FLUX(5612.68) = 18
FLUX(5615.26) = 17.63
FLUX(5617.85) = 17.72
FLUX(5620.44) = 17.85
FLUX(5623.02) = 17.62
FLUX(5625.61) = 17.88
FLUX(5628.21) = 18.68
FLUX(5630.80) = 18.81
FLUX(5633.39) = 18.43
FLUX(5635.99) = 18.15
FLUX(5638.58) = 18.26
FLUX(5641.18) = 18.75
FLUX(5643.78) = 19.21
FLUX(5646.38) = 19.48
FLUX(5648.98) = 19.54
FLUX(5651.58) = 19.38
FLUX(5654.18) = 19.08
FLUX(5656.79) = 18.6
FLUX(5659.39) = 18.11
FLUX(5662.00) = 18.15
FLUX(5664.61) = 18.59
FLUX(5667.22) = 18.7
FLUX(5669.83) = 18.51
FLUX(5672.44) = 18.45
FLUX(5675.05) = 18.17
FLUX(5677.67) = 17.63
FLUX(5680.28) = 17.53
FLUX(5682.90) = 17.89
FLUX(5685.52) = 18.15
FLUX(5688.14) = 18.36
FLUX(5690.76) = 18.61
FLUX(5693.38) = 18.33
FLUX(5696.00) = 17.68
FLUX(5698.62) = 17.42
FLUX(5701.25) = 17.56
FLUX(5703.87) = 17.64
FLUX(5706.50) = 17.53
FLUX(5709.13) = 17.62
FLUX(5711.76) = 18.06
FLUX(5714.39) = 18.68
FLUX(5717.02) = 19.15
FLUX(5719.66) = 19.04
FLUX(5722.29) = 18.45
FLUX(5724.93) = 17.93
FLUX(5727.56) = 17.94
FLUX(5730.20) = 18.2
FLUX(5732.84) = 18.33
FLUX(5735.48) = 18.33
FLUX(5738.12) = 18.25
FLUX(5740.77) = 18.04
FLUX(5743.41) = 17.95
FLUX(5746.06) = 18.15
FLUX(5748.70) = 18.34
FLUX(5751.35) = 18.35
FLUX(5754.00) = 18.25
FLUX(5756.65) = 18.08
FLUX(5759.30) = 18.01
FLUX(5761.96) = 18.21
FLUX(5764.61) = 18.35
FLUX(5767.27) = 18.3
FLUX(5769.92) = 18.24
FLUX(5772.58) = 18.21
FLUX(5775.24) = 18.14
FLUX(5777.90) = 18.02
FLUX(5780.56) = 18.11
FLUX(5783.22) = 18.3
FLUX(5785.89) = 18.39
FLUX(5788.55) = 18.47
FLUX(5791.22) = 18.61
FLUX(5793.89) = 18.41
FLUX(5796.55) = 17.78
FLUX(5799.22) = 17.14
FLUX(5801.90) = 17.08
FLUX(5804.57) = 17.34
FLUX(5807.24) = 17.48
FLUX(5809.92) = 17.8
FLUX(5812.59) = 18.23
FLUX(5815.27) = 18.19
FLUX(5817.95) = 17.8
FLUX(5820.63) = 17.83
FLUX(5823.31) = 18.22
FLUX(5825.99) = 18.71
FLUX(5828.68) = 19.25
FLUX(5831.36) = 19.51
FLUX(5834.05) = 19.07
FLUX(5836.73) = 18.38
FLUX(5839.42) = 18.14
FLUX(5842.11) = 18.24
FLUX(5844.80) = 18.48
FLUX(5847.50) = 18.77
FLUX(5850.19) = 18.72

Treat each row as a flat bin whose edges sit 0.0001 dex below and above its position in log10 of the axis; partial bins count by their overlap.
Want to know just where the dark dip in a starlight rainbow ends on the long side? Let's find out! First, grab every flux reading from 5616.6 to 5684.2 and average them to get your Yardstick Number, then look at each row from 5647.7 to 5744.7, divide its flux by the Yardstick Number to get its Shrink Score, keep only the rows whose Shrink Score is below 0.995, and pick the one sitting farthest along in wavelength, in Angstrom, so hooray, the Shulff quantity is 5743.41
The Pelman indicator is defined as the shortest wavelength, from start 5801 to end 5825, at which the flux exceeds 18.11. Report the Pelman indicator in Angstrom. 5812.59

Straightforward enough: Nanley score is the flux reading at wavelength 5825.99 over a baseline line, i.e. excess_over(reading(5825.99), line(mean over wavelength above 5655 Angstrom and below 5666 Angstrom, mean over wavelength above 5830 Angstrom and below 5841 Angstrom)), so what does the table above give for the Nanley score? 0.0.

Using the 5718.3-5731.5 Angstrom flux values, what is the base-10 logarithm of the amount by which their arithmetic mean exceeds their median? -0.95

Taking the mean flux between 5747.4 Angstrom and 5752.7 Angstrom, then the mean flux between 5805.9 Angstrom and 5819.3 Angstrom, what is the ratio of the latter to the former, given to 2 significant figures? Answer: 0.98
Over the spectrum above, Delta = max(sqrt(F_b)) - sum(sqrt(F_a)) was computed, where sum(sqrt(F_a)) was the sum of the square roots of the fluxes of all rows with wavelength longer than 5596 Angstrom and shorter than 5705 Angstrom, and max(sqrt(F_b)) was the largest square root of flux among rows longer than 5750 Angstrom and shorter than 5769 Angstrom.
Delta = -176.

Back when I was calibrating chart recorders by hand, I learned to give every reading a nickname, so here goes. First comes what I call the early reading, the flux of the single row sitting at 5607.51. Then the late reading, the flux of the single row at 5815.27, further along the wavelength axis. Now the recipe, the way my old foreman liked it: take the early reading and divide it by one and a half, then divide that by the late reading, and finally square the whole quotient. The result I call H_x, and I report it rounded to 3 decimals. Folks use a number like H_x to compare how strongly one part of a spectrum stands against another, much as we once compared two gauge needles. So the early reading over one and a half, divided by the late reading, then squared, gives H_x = 0.480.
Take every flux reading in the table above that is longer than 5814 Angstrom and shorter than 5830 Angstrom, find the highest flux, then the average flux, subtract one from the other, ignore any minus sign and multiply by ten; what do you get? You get 9.2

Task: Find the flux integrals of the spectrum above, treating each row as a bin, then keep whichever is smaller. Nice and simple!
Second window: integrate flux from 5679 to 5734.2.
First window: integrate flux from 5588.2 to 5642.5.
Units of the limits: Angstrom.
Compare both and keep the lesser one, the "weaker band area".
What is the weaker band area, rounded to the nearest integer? 989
